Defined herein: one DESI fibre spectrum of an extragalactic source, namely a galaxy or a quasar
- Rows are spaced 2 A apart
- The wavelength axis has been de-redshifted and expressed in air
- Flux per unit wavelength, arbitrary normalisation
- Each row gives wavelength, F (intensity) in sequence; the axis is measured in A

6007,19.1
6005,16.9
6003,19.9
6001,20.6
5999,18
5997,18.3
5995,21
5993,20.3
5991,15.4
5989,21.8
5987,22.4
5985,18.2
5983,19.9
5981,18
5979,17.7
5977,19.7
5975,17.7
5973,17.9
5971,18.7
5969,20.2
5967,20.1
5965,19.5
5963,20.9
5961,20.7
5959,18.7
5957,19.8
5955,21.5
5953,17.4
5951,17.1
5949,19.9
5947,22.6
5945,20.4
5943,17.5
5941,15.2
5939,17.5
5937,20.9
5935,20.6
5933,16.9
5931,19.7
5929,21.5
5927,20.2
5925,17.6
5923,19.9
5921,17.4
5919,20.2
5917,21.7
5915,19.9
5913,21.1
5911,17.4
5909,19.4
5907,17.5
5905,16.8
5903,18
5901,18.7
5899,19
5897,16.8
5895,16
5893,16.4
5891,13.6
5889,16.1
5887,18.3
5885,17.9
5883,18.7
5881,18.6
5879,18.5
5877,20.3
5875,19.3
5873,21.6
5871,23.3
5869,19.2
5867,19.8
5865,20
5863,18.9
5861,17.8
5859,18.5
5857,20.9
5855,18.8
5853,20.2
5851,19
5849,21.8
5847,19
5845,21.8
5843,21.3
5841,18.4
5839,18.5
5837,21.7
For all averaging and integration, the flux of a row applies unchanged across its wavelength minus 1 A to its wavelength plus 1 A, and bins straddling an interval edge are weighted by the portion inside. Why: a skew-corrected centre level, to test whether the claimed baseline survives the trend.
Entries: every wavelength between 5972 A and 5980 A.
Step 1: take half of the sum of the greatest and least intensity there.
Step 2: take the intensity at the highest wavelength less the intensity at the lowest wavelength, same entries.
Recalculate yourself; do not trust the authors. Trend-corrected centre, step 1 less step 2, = 18.9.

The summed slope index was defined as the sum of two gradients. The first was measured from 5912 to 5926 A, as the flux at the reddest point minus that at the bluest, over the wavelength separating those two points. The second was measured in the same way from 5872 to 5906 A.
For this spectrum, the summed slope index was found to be -0.4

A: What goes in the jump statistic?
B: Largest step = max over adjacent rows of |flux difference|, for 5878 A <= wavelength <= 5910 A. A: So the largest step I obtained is 2.80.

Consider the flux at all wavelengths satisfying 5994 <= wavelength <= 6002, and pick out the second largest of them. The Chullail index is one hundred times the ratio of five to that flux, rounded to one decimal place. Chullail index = 24.3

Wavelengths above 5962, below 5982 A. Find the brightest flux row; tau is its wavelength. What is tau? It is 5963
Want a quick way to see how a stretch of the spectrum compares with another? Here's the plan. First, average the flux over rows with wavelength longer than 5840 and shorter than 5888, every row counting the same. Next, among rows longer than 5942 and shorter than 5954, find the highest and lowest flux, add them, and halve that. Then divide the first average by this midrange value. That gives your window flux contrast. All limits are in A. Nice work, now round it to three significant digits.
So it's 0.991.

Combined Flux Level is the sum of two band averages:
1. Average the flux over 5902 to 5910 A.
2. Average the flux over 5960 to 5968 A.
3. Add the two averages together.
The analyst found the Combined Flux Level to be 38.2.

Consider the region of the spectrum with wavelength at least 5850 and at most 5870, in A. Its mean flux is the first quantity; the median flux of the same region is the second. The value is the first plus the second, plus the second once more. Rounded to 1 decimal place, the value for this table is 57.5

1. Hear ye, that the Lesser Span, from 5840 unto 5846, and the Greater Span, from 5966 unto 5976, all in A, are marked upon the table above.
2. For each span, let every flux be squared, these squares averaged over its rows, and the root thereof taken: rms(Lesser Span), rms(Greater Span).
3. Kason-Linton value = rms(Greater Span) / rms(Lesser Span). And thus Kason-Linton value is 0.92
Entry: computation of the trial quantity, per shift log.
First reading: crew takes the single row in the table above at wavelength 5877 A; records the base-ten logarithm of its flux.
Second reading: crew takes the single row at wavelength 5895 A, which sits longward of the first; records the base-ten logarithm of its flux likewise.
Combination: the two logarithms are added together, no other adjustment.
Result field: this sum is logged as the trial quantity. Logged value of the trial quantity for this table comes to 2.51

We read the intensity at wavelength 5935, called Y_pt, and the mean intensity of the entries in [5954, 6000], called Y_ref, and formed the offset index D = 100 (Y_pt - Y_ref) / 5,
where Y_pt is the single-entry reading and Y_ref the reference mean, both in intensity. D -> 24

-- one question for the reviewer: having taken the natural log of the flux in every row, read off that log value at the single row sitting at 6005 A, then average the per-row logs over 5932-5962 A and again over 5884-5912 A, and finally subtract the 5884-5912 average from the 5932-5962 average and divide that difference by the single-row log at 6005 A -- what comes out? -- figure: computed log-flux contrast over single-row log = 0.03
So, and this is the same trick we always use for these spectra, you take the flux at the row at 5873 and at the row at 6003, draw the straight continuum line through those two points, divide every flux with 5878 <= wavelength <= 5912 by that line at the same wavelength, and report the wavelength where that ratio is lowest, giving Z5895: 5891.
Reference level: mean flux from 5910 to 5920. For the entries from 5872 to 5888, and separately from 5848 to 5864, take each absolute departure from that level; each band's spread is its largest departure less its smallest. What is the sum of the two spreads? 4.0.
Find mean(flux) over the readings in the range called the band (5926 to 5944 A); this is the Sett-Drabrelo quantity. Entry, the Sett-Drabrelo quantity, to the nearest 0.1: 18.9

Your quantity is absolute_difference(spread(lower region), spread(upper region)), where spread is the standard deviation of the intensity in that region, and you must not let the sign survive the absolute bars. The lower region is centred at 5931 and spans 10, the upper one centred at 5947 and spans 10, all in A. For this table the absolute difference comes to 0.5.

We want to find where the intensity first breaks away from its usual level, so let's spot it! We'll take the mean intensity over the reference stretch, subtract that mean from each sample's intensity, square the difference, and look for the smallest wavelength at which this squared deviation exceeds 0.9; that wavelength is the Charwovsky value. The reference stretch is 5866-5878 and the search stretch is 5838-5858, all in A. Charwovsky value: 5839 A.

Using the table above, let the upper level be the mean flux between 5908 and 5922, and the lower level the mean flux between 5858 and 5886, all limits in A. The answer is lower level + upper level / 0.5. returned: 58.6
